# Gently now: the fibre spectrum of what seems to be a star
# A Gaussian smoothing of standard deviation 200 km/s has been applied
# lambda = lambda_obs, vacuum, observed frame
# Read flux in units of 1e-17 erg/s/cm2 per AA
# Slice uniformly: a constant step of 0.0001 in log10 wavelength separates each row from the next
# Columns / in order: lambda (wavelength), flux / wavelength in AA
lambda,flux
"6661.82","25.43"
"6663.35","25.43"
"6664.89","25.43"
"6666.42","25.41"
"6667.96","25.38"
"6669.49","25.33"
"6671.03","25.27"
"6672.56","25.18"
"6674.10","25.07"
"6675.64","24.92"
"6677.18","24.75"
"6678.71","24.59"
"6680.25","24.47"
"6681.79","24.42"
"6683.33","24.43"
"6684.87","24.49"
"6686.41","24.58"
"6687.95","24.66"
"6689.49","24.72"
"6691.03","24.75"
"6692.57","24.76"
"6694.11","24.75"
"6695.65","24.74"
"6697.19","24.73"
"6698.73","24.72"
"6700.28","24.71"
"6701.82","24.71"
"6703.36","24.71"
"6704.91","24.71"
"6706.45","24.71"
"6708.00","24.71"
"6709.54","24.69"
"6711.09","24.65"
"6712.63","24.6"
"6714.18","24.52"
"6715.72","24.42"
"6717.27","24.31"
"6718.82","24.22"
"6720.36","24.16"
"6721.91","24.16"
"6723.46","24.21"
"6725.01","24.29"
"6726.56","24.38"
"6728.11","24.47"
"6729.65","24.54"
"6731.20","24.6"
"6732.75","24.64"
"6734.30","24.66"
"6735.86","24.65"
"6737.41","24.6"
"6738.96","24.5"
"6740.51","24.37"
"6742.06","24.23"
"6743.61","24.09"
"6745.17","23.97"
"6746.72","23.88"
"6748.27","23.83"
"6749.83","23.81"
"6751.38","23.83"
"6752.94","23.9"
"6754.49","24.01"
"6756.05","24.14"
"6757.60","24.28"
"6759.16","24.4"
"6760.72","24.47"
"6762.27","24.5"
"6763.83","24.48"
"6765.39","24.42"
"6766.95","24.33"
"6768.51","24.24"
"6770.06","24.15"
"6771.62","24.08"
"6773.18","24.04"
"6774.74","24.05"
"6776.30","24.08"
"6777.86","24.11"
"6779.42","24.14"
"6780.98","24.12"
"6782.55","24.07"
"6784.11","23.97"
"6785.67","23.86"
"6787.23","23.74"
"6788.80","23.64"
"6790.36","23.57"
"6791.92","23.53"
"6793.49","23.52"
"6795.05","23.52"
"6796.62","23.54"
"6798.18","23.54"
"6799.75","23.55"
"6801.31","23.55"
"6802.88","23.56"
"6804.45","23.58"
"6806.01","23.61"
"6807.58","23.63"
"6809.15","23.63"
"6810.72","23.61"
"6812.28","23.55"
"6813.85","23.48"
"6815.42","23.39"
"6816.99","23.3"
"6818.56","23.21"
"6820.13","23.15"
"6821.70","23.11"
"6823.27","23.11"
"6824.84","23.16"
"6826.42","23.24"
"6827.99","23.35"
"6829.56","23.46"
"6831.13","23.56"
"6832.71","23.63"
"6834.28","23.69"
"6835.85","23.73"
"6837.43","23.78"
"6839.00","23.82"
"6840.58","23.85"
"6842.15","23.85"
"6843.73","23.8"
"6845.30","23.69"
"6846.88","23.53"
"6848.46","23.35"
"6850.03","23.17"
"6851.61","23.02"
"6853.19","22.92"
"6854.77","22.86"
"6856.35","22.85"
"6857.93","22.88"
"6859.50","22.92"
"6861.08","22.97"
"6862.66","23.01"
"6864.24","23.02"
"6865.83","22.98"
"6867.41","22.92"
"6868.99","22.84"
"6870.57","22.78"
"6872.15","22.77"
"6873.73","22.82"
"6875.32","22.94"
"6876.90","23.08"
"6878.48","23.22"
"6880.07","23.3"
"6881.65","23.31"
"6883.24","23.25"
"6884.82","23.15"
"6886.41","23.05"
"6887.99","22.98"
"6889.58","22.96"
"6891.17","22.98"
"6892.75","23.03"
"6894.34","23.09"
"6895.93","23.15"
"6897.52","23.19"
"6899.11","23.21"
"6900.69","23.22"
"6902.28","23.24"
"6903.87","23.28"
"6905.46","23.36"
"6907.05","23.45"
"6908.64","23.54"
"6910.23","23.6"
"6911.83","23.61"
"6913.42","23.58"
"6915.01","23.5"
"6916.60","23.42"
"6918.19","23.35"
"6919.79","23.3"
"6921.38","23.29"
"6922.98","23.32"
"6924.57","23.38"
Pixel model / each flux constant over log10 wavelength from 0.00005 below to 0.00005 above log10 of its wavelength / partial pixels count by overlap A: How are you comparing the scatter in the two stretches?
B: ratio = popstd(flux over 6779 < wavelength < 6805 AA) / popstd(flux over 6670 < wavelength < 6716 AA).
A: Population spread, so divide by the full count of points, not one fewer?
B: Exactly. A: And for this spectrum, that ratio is 1.14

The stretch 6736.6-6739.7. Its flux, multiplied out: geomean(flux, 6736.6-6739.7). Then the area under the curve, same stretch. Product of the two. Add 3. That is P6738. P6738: 1873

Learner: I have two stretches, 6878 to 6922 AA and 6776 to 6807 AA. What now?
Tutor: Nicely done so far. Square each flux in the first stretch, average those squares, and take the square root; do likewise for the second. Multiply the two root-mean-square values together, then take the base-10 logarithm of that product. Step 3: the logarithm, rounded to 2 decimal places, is 2.74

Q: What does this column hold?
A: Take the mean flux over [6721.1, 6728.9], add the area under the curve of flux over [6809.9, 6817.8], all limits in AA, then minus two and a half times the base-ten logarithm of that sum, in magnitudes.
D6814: -5.80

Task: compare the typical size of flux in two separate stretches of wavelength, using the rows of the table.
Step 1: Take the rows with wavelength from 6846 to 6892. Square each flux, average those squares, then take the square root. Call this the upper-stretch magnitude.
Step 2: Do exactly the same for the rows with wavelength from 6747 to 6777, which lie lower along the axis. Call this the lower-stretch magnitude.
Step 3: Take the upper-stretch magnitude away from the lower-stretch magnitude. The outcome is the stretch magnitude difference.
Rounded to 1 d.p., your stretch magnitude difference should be 1.1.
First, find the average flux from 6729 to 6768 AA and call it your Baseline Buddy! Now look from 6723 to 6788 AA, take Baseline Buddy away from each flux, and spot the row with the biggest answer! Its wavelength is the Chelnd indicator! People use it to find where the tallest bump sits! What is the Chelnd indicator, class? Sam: 6734.30 AA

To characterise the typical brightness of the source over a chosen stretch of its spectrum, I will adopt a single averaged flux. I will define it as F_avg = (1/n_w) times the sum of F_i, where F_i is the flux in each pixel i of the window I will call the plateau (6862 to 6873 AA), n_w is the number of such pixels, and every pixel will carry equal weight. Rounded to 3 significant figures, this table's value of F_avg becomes 22.9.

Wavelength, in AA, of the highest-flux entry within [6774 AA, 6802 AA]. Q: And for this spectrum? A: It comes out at 6779.42 AA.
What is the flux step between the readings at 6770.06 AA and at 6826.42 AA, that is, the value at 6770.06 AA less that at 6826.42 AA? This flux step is 0.9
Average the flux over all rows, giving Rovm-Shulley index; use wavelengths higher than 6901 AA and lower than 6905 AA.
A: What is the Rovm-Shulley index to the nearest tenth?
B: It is 23.3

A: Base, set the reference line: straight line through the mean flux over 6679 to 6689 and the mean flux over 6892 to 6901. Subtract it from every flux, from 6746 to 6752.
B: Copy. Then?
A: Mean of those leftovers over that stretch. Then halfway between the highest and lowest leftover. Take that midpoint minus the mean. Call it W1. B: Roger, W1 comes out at 0.003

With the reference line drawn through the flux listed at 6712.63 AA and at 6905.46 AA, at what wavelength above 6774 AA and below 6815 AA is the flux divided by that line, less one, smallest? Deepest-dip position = 6793.49 AA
